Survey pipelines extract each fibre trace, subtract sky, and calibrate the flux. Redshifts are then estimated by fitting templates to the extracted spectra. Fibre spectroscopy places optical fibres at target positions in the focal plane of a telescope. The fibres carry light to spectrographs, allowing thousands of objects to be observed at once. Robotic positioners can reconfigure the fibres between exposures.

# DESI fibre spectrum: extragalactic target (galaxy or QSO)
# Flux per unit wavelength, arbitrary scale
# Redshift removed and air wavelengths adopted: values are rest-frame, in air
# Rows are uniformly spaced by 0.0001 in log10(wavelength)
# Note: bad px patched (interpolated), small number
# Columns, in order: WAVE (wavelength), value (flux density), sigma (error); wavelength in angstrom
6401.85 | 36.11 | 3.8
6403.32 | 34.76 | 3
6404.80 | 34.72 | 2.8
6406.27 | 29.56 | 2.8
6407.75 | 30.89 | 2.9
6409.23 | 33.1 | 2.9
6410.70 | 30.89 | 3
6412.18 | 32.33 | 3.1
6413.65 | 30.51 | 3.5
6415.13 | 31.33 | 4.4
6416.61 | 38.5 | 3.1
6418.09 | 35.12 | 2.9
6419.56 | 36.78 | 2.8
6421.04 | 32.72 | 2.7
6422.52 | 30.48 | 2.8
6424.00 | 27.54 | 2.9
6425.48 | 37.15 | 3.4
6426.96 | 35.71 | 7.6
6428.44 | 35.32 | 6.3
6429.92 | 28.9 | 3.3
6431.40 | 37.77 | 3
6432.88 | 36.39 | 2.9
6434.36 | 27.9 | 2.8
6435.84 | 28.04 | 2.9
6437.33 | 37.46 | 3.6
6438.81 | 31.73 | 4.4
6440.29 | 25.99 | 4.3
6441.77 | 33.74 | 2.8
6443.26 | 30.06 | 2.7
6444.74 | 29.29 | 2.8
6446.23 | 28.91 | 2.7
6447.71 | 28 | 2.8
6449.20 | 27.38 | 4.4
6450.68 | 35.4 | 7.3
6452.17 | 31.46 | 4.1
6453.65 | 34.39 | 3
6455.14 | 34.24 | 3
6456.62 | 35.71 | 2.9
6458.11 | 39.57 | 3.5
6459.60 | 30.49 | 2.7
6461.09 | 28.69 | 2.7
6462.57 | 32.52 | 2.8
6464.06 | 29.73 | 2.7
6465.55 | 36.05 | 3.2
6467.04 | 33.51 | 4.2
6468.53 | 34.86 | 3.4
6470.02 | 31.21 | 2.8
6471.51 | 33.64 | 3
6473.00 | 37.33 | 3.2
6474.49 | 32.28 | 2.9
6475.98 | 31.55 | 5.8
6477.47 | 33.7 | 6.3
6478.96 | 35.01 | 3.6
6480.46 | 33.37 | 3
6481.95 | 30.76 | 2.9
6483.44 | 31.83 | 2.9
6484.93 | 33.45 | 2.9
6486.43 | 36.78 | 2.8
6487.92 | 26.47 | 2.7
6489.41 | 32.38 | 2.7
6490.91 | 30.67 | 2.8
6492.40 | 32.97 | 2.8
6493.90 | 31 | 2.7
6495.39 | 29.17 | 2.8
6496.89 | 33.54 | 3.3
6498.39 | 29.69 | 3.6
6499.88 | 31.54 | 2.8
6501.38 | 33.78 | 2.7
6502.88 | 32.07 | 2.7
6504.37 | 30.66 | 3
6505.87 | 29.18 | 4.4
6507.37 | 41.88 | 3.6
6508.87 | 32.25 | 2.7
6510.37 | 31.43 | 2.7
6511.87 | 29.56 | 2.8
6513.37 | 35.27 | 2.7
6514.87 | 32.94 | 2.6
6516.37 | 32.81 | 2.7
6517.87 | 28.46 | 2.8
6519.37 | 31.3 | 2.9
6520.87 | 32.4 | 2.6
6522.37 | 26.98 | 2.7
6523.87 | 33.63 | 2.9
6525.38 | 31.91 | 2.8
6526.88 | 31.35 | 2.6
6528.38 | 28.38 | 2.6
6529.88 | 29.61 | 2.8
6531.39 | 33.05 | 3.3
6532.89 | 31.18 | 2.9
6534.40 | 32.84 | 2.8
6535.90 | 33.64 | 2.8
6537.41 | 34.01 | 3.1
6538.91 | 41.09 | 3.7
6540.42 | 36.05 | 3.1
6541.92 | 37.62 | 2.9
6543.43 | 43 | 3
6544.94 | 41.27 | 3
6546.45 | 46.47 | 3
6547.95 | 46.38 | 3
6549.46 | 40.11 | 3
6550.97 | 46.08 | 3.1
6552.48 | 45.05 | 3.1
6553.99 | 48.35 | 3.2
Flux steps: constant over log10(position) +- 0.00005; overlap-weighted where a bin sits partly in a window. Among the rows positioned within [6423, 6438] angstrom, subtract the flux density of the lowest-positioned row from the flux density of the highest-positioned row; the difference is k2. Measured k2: 9.9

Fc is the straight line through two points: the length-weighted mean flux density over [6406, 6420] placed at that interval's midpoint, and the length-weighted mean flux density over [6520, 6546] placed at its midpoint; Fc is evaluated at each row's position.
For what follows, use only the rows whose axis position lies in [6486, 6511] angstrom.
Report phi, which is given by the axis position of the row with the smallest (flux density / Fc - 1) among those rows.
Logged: 6487.92 angstrom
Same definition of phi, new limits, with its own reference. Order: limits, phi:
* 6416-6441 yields 6440.29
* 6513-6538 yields 6522.37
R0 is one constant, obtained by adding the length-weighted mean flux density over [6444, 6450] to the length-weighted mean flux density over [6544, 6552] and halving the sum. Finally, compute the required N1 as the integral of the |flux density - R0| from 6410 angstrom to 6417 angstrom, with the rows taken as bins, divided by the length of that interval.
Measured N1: 4.5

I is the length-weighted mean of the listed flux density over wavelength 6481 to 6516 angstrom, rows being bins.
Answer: 32.2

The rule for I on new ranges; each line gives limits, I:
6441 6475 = 32.5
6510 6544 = 32.9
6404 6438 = 33.0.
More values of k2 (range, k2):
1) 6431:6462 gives -9.1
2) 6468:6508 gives 7.0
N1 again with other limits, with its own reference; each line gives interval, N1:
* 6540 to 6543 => 1.5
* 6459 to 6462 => 6.6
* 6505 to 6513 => 5.4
